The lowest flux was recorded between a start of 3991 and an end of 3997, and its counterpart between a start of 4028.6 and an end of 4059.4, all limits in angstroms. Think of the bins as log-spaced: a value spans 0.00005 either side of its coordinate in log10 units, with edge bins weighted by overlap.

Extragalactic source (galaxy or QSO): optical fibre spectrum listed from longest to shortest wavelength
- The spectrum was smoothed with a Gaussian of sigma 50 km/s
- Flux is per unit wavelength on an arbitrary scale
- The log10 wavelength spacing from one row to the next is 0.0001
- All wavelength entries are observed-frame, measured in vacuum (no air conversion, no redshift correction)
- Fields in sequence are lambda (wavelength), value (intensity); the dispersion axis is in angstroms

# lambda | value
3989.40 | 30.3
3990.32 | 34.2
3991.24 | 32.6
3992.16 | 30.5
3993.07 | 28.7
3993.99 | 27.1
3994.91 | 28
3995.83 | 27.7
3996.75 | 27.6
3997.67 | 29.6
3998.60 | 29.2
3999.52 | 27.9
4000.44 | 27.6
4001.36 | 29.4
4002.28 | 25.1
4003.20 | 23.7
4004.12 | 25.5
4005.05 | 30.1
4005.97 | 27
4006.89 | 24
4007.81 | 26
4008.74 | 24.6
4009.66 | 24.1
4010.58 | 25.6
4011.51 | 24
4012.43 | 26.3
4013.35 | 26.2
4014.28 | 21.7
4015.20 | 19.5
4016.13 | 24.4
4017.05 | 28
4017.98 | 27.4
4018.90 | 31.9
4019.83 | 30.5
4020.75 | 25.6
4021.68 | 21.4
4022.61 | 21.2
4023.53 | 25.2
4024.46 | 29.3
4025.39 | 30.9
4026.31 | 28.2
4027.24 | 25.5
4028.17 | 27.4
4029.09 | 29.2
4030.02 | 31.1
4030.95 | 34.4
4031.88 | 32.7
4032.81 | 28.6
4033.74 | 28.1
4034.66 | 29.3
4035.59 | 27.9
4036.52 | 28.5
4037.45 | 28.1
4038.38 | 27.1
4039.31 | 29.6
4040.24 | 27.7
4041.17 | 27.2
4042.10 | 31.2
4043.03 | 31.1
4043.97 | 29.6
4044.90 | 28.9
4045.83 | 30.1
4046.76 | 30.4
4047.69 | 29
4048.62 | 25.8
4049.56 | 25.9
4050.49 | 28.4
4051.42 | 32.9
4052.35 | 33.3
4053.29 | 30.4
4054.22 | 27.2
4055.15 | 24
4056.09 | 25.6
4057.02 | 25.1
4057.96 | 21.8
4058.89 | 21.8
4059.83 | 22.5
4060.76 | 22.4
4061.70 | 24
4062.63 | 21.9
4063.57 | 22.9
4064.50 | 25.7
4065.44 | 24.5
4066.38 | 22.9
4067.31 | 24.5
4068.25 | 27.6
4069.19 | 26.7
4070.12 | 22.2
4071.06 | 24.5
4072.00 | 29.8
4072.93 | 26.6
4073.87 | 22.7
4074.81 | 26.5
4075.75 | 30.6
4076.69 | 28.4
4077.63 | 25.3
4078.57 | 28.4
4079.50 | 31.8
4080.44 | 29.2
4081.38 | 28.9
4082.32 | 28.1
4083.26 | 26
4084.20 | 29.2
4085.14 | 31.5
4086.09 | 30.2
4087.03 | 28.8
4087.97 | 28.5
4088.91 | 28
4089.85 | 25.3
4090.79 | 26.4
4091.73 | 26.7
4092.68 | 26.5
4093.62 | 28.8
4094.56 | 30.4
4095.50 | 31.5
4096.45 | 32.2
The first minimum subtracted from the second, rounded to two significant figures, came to -5.3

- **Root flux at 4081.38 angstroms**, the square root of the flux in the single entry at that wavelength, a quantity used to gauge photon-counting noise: 5.4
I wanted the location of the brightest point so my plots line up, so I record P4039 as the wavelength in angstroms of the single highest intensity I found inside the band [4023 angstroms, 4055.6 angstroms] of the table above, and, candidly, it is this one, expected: 4030.95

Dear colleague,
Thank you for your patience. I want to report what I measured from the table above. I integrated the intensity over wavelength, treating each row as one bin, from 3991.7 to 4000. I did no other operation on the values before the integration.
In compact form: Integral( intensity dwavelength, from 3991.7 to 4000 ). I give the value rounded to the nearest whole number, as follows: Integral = 236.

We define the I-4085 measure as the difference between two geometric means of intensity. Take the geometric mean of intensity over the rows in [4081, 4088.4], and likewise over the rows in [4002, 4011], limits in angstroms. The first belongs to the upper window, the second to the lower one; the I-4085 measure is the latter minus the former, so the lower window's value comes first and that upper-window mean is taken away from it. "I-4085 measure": -3.4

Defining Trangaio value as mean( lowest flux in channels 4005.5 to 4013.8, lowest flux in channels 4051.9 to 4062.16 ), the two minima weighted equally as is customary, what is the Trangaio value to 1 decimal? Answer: 22.9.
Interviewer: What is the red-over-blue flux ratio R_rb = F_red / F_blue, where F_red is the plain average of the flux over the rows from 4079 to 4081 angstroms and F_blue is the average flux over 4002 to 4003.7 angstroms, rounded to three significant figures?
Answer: 1.25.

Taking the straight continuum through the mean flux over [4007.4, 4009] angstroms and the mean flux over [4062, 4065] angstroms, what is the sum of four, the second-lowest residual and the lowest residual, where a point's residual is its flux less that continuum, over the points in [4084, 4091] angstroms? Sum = 10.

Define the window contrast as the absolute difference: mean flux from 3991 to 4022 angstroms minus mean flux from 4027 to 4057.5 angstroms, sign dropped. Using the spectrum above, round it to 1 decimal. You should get 2.1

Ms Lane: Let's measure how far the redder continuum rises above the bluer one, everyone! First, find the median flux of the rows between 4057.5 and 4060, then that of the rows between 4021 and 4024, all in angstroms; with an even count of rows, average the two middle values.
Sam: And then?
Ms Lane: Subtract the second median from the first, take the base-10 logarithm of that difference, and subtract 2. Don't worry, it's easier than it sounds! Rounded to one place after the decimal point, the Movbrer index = -2.4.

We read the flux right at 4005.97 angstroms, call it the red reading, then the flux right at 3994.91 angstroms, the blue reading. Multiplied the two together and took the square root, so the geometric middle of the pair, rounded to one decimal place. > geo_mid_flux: 27.5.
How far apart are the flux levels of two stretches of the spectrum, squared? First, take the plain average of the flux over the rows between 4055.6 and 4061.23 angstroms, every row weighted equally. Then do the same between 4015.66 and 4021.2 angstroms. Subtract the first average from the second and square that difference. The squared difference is 23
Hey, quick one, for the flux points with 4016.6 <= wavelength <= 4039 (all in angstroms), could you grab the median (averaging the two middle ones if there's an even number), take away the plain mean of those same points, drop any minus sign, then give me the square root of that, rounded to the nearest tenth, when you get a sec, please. 0.3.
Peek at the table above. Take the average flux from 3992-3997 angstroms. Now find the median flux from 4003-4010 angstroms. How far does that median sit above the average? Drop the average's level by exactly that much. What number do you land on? 31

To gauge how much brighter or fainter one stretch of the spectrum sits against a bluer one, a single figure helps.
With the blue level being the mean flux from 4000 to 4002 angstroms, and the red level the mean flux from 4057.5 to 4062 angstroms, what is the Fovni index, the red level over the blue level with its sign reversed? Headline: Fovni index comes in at -0.79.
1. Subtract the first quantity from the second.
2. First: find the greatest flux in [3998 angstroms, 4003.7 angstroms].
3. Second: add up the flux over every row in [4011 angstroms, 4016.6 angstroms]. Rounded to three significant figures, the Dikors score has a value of 113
